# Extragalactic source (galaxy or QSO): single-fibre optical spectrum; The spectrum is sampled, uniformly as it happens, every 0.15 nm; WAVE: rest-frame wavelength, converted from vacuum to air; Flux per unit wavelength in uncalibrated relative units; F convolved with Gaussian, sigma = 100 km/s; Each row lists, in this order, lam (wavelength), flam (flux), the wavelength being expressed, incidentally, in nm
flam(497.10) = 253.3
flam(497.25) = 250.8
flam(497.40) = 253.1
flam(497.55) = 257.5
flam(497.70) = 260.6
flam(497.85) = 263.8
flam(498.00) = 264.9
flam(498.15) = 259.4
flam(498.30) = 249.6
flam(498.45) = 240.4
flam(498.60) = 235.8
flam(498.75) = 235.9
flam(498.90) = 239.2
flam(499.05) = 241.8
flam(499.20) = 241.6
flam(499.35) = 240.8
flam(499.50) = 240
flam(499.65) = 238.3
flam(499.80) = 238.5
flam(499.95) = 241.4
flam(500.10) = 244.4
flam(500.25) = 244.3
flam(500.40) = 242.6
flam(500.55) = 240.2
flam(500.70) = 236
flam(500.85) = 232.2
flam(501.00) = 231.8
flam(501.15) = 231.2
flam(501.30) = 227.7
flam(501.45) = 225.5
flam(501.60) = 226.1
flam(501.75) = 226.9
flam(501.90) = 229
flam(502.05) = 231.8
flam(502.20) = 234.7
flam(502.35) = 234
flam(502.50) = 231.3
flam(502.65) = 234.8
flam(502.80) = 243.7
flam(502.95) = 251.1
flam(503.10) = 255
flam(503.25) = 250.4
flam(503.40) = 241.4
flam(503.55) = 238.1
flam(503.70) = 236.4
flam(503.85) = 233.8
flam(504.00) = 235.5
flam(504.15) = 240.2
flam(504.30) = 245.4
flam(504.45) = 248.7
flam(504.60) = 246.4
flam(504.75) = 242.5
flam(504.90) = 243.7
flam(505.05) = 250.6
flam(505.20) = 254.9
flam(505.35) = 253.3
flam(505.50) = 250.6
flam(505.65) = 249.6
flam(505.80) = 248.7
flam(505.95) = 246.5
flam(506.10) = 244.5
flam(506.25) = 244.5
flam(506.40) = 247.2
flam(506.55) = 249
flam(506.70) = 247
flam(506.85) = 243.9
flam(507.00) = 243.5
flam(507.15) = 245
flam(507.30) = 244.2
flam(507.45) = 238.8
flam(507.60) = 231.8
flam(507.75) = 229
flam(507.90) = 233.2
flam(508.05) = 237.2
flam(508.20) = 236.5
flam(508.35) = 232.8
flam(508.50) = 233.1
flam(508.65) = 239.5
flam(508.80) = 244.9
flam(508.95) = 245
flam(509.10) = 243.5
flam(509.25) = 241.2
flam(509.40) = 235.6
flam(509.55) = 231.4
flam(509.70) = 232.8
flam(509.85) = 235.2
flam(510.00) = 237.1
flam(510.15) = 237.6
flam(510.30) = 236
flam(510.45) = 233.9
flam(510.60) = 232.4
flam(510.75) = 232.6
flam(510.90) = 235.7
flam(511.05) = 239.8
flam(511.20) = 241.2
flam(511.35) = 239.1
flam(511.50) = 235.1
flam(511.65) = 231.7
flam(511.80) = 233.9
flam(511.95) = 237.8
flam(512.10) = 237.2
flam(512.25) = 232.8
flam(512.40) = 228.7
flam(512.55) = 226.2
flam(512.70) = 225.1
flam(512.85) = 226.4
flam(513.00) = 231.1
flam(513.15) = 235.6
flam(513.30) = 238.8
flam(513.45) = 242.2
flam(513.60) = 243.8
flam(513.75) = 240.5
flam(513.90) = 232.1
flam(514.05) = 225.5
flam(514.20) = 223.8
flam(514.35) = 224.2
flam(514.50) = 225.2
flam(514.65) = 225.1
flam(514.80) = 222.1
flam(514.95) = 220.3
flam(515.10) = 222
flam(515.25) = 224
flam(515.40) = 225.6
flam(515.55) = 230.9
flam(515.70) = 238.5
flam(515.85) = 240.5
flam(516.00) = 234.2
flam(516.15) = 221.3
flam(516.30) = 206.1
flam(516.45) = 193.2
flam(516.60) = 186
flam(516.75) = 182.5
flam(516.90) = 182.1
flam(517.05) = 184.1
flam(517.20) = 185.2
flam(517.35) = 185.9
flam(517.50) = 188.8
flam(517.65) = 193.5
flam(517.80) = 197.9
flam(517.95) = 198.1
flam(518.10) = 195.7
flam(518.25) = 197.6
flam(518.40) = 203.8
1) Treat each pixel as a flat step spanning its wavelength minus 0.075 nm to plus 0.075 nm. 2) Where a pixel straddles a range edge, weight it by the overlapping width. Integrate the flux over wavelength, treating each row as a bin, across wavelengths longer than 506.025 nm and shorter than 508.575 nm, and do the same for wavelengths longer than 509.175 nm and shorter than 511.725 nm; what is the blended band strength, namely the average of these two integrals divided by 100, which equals 6.07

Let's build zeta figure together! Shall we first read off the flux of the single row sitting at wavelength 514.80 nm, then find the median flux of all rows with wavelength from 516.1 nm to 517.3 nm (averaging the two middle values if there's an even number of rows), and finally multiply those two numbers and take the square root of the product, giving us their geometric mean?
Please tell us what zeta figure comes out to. 203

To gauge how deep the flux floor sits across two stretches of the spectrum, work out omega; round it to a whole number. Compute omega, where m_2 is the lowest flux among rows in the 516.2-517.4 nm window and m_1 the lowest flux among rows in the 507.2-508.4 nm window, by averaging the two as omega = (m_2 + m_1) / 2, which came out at 206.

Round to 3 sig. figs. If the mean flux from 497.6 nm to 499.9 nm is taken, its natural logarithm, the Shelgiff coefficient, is 5.51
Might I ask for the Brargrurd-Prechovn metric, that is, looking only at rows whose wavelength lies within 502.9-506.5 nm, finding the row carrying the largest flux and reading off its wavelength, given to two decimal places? 503.10 nm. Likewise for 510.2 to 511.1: 511.05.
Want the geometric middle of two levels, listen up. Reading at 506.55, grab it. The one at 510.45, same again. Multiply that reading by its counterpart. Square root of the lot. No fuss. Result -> 241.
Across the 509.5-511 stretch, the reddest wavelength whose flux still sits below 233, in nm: 510.75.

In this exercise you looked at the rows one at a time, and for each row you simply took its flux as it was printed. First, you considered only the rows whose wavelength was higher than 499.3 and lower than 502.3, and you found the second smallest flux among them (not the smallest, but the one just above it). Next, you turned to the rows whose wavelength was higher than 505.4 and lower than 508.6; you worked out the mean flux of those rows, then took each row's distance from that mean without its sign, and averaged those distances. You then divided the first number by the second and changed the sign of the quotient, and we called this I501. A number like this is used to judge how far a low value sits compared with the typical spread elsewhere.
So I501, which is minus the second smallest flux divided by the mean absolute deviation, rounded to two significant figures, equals -39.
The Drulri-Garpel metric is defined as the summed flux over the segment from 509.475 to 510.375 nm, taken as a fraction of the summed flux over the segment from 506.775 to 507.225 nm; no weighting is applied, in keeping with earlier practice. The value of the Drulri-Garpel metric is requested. 1.9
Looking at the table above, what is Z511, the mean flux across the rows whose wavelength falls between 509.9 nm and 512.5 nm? 235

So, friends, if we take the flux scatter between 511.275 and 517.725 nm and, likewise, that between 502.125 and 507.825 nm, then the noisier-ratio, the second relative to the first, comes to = 0.36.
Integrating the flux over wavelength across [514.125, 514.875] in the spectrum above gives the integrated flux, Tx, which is 168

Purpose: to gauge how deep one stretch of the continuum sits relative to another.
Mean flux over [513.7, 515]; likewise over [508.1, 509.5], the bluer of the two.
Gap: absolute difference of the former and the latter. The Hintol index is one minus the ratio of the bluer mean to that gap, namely -18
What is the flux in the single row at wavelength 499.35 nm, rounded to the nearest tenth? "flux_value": 240.8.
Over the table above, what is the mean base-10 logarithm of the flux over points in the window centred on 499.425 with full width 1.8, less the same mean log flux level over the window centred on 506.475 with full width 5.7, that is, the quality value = 0.00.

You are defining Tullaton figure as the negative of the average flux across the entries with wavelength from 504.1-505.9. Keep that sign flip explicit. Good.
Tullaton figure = -248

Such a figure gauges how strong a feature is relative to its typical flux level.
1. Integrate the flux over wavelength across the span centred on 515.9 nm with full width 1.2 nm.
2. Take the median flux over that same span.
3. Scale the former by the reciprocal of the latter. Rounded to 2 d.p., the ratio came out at 1.18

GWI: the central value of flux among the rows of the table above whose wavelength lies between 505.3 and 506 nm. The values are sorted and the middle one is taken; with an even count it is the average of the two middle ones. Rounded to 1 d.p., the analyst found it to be 249.6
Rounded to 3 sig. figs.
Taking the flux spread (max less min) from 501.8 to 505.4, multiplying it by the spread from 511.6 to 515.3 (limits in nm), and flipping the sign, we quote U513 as -611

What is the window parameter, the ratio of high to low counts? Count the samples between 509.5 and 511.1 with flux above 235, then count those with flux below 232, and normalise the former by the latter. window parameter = 6.0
